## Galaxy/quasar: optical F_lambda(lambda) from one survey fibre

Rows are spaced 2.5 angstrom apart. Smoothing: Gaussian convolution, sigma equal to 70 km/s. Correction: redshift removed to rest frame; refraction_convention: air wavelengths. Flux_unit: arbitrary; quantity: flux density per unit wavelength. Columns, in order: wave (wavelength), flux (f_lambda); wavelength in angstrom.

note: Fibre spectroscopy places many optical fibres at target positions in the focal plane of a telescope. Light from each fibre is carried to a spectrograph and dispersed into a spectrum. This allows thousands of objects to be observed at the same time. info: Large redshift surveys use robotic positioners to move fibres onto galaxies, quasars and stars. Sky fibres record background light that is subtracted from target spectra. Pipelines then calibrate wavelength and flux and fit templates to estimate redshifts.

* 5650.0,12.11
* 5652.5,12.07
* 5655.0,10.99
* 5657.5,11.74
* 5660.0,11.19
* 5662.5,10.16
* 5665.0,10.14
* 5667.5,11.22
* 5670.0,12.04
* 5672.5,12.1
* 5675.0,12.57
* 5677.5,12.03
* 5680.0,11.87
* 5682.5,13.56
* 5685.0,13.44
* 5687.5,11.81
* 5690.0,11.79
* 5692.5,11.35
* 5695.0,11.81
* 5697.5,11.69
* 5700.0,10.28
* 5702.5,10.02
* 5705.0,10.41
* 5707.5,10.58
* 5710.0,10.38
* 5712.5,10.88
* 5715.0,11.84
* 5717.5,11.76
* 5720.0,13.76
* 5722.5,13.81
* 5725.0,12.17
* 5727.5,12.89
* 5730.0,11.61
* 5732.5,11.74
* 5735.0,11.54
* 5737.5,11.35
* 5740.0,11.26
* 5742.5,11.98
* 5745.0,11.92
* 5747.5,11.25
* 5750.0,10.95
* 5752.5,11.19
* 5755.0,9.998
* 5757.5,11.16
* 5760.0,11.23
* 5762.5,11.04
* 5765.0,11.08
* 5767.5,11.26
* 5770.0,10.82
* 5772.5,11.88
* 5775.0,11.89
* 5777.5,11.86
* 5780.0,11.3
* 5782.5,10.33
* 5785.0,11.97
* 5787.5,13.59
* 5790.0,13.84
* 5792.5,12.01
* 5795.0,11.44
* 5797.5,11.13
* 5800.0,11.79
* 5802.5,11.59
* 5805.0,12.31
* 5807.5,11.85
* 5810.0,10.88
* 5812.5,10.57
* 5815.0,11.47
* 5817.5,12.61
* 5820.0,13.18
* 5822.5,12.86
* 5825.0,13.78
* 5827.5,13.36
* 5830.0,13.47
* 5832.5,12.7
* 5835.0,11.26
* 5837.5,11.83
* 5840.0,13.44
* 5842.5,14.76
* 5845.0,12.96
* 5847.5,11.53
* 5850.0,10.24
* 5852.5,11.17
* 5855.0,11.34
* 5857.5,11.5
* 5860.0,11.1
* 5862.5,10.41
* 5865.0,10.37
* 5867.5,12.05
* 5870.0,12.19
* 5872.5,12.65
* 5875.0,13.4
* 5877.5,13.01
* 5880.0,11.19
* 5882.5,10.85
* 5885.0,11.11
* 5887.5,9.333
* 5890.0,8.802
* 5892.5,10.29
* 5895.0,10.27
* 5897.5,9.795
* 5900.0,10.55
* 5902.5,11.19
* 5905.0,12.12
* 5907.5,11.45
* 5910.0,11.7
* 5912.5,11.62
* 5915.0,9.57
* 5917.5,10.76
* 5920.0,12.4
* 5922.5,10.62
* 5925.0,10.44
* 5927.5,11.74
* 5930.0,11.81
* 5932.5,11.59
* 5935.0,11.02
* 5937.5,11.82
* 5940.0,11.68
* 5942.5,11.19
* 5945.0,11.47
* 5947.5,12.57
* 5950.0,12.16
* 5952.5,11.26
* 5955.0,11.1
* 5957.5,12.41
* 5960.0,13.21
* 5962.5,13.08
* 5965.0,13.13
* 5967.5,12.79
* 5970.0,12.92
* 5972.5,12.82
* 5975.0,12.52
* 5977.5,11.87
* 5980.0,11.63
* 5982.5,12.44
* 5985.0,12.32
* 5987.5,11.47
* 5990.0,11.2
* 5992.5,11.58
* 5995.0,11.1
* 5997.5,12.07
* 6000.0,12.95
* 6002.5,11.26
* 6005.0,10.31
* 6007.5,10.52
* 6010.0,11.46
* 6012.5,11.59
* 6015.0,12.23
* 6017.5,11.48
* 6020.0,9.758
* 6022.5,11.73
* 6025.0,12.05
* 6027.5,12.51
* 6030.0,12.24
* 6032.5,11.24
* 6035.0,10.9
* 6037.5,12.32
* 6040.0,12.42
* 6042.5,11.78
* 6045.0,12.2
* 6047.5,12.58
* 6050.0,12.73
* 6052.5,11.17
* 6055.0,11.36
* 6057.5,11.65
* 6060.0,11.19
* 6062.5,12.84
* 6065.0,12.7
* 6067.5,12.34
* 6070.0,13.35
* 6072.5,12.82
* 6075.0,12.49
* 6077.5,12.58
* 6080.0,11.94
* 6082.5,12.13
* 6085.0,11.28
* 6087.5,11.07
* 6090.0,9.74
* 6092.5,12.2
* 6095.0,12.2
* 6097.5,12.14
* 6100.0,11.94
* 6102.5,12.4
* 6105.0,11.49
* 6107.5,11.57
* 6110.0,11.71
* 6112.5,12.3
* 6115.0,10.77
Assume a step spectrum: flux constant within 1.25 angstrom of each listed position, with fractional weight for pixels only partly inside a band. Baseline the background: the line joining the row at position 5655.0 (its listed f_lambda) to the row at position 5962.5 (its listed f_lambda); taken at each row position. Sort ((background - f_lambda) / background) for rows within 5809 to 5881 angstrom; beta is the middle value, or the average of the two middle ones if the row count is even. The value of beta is 0.03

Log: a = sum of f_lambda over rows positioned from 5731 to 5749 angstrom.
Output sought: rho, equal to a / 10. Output 8.10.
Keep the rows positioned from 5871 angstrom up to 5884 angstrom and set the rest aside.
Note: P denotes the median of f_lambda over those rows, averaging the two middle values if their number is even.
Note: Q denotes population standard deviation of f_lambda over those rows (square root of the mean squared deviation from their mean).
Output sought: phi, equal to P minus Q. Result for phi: 11.6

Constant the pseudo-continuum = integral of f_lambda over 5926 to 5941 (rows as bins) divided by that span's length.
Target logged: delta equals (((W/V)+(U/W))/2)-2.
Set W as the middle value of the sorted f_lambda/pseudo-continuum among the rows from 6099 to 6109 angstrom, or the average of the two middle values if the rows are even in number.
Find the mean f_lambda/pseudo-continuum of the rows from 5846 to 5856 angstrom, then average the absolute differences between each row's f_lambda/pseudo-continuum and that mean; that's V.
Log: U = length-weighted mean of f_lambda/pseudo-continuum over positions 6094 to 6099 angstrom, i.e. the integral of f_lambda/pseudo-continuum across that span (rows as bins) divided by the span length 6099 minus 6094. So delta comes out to 12.7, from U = 1.05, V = 0.036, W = 1.01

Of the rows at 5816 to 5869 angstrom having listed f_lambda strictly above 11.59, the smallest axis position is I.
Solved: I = 5817.5 angstrom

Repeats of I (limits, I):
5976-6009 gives 5977.5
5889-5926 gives 5905.0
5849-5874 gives 5867.5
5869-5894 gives 5870.0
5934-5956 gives 5937.5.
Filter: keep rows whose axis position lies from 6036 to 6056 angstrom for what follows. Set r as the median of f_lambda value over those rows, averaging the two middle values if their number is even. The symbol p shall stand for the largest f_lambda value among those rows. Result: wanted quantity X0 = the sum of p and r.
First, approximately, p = 12.73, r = 12.3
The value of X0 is 24.99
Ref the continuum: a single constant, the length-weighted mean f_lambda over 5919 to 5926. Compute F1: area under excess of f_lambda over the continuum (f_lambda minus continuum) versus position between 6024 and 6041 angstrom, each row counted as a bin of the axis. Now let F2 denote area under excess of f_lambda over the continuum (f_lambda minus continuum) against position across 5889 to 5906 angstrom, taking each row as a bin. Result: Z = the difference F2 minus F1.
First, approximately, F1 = 14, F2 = -12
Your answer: -26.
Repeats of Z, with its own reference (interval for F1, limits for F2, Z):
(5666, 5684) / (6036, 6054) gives -1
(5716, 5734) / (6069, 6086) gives -4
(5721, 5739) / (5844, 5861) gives -14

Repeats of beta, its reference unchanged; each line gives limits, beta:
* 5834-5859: 0.07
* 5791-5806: 0.02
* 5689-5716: 0.04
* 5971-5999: 0.10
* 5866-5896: 0.11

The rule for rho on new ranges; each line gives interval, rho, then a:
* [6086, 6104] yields 8.17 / 81.7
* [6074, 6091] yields 8.12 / 81.2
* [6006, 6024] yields 7.88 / 78.8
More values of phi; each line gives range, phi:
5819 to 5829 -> 12.9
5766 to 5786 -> 11.0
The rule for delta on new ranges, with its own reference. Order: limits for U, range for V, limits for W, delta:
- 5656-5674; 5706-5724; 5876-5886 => 3.6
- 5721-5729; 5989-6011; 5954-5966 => 10.1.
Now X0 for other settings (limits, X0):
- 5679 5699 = 25.37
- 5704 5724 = 25.13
